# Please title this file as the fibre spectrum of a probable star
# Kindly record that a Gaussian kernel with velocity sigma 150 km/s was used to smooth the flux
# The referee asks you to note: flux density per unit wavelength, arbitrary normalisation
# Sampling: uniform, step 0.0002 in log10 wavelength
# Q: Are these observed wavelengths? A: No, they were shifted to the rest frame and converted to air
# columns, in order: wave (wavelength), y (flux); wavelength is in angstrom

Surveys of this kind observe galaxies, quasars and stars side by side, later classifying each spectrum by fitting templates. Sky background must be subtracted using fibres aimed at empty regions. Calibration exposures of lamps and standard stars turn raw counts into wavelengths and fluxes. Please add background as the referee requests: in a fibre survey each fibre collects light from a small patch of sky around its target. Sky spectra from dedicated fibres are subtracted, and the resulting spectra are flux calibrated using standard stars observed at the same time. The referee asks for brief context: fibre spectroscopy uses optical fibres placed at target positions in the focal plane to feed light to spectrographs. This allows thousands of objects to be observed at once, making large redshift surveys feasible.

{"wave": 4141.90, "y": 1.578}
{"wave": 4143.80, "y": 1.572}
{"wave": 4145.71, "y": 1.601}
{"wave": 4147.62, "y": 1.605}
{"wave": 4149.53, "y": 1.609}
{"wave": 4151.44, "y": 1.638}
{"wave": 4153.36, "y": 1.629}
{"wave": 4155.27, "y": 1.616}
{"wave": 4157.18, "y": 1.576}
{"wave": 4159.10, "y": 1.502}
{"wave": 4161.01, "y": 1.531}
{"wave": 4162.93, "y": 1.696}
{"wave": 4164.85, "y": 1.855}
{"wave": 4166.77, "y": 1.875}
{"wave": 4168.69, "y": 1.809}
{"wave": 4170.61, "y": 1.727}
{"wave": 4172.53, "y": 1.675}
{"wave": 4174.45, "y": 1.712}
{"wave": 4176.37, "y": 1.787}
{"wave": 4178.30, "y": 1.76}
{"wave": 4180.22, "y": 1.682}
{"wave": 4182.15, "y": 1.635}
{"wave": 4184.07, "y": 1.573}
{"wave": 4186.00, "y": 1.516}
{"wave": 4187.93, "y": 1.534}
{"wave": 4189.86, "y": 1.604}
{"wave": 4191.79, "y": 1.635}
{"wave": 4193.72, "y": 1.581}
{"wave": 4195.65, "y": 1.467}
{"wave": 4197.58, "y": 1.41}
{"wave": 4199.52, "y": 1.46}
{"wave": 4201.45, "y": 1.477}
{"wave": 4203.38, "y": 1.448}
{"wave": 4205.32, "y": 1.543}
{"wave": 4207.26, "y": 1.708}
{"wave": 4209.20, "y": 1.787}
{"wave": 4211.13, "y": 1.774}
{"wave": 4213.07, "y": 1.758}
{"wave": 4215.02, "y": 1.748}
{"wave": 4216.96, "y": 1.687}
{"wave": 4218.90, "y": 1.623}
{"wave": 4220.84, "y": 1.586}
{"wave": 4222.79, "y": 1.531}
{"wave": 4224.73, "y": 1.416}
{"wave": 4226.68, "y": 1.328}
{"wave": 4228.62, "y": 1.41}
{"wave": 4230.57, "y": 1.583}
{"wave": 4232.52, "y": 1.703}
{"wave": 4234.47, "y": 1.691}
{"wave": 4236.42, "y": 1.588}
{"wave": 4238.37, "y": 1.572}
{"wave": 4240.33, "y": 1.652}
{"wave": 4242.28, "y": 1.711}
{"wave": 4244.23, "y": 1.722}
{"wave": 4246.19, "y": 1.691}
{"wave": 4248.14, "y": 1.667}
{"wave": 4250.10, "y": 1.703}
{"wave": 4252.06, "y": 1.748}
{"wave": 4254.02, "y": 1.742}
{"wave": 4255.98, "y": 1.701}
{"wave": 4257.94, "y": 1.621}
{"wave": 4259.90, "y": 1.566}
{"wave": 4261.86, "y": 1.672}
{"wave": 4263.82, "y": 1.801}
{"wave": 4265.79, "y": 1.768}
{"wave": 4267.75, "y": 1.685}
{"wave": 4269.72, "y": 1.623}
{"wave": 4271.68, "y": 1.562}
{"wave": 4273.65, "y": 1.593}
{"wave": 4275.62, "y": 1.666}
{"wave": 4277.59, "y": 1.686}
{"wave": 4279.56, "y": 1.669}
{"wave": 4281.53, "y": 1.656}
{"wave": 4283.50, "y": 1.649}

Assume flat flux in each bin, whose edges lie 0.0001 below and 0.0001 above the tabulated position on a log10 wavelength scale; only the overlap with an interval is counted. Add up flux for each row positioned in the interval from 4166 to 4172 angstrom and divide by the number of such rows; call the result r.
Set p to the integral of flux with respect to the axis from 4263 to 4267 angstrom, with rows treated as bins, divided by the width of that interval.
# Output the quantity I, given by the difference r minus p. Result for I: 0.03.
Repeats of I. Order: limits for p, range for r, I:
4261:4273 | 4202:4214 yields -0.01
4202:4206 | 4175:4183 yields 0.23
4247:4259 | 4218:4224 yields -0.12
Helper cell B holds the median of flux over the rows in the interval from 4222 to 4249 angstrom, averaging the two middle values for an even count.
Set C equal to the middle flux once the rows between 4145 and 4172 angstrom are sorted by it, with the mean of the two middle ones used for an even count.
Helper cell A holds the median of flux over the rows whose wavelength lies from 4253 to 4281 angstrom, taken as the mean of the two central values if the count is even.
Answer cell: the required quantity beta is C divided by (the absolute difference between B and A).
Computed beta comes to 32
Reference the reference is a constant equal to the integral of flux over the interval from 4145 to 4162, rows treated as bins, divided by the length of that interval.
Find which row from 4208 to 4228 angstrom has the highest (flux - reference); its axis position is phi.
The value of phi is 4209.20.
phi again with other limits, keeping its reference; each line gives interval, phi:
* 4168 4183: 4168.69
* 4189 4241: 4209.20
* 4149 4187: 4166.77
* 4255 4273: 4263.82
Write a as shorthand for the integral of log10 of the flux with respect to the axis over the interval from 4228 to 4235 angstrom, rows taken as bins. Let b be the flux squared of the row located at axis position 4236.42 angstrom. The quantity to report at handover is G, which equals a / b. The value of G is 0.563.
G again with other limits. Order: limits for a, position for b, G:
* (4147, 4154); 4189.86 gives 0.570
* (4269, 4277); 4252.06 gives 0.544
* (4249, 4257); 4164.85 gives 0.548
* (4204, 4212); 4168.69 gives 0.556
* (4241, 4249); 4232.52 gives 0.634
